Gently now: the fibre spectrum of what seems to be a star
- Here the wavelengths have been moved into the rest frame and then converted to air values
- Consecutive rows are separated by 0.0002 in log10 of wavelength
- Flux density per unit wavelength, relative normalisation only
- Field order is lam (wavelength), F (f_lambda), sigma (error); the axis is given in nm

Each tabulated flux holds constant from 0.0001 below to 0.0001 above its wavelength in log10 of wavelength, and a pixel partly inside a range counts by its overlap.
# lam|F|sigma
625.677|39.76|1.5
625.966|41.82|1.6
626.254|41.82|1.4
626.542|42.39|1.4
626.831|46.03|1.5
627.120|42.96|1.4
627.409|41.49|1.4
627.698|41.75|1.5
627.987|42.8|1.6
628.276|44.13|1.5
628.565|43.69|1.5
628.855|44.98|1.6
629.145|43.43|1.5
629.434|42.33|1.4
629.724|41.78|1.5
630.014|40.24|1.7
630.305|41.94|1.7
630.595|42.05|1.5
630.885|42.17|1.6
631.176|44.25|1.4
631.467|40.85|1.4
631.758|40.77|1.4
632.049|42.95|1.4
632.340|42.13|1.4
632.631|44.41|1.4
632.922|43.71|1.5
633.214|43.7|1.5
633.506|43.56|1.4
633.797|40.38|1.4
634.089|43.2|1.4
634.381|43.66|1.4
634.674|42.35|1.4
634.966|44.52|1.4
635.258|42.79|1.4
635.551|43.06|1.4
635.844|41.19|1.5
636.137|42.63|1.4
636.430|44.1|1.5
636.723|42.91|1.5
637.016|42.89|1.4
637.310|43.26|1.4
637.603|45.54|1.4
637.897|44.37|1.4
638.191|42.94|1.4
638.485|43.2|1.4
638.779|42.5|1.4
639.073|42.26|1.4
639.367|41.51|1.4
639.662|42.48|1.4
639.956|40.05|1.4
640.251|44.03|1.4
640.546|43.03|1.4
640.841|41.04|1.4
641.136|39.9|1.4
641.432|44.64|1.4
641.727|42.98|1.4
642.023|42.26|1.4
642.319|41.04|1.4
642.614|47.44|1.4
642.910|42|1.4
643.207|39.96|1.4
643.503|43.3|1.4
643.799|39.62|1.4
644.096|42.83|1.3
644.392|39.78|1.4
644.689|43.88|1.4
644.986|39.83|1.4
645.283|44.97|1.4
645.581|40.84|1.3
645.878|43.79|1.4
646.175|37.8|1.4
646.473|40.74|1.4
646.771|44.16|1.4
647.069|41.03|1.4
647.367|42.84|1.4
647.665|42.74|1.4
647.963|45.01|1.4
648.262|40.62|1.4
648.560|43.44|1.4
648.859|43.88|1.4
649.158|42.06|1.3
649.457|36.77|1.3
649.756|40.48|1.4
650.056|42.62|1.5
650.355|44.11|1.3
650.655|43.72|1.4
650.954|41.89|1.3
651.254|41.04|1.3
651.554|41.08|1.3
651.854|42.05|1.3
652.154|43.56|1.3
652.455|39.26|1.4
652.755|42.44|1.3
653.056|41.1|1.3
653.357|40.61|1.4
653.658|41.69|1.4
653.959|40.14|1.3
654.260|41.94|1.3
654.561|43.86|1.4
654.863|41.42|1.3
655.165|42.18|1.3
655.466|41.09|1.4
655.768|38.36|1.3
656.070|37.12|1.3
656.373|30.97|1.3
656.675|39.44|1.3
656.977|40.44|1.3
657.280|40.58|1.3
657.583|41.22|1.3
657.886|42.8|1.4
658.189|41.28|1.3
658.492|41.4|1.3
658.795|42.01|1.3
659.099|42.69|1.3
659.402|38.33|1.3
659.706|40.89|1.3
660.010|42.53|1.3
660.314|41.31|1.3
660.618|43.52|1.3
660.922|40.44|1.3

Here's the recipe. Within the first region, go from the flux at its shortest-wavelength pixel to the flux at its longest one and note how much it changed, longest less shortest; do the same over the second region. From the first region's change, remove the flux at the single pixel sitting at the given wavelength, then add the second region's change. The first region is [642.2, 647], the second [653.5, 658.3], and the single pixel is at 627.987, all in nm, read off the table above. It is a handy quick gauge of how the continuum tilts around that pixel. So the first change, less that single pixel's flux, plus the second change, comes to -40.1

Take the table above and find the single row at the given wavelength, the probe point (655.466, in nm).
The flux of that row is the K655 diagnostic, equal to 41.09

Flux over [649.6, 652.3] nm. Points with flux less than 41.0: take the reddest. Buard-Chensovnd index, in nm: 649.756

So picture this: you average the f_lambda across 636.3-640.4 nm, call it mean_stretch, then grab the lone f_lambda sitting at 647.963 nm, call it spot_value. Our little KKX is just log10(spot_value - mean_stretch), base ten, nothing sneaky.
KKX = 0.30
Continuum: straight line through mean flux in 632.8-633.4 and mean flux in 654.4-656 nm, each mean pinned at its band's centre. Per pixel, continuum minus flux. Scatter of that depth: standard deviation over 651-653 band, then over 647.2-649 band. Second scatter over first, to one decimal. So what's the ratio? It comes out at 1.0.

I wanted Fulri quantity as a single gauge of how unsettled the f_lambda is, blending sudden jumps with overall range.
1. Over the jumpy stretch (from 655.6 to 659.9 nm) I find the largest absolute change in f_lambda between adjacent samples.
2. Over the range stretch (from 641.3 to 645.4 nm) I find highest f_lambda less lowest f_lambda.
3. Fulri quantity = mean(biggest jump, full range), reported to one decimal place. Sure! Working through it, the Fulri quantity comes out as 8.1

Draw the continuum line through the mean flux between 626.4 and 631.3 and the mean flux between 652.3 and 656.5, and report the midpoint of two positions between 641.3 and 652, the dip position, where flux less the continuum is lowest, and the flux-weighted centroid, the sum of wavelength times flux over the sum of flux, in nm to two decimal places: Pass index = 648.03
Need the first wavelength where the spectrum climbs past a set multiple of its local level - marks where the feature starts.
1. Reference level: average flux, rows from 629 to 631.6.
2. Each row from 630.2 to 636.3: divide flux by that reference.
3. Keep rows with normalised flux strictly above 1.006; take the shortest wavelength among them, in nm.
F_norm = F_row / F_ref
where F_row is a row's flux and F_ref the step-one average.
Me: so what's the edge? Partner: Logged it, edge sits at 631.176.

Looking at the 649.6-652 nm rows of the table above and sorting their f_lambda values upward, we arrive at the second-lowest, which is 41.04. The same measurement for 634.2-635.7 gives 42.79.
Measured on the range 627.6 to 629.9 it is 41.78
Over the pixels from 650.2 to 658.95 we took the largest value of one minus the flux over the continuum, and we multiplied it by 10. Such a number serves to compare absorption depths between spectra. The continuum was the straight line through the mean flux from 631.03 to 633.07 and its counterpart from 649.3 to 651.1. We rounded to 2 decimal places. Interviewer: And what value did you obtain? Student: 2.49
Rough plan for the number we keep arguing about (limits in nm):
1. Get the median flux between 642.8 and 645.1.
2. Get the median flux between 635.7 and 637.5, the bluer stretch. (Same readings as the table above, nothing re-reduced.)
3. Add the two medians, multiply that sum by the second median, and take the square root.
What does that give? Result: 60.0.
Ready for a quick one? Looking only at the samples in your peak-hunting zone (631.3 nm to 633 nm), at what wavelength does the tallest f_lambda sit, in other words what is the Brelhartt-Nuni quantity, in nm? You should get 632.631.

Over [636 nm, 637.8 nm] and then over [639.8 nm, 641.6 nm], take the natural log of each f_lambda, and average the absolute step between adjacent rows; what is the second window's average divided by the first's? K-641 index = 2.5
